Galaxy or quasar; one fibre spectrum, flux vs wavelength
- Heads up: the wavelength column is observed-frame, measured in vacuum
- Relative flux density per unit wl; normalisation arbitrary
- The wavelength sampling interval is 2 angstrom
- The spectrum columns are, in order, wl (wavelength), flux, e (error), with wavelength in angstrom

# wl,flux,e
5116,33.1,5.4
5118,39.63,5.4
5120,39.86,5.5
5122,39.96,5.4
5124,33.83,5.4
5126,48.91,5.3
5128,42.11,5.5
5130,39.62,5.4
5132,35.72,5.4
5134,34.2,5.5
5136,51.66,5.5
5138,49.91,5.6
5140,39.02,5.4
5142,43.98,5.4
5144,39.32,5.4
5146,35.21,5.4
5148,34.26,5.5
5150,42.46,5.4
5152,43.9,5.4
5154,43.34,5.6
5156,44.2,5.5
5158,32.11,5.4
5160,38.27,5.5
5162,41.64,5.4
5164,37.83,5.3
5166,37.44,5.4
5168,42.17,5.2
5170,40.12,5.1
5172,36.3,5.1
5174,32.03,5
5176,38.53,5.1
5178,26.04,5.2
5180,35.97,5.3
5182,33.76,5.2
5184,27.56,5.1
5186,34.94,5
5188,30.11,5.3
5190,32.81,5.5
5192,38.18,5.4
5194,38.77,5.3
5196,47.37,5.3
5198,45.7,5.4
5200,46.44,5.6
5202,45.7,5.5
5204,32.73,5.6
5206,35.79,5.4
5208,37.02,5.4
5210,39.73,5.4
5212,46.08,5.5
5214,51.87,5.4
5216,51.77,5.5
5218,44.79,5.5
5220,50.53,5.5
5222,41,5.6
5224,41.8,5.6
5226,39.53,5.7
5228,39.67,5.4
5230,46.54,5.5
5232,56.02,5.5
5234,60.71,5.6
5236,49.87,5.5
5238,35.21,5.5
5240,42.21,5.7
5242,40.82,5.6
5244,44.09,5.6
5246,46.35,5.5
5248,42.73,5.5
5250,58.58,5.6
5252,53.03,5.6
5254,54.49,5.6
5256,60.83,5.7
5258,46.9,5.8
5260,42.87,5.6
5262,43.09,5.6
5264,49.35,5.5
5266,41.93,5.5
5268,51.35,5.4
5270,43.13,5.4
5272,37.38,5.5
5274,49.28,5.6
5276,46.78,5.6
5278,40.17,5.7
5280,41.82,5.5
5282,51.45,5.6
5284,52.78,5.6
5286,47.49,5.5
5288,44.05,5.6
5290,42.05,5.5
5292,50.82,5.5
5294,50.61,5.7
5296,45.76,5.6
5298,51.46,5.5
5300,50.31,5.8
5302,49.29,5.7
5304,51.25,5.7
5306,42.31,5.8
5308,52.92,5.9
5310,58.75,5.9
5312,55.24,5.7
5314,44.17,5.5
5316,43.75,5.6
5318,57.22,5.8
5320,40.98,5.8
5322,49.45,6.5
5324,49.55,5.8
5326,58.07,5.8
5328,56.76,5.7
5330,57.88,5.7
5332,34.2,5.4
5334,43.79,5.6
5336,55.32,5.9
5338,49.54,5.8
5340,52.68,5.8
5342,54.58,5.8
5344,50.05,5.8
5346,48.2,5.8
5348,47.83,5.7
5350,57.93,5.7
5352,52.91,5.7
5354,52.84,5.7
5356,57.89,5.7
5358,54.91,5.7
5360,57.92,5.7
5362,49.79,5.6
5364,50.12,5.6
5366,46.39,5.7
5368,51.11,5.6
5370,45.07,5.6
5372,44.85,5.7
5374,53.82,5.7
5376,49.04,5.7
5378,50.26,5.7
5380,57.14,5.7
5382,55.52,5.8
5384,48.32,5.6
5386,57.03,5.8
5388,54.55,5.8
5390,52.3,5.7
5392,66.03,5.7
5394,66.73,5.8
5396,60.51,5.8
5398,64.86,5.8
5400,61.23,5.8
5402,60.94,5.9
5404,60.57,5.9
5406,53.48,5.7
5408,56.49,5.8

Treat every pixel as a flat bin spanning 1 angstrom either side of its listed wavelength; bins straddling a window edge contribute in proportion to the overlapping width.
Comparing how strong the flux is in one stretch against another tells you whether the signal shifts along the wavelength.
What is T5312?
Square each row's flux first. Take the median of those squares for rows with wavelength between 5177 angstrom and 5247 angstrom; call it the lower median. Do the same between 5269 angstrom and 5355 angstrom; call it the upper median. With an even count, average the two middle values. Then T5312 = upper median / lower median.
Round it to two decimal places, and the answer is 1.46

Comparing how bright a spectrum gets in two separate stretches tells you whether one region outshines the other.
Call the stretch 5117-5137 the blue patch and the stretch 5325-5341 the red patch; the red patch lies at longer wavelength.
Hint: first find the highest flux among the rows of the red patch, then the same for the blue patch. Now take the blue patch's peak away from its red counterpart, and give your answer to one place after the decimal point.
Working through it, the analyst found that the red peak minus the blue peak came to 6.4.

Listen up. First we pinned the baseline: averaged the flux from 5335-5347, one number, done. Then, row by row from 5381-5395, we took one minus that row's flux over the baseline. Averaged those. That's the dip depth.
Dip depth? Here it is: -0.11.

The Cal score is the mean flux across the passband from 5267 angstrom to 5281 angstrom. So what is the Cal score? 44.3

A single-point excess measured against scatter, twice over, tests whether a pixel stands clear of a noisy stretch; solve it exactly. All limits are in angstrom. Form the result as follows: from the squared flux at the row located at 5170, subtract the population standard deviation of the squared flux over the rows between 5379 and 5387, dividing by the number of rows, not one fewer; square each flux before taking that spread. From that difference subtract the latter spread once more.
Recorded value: 847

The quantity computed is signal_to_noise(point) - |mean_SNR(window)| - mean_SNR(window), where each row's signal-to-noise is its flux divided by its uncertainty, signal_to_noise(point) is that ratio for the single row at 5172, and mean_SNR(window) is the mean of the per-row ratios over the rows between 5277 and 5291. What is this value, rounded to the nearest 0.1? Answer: -9.3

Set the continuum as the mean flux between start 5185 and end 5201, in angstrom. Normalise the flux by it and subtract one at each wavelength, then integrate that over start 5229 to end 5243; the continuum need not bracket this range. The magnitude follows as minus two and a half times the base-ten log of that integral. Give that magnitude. -1.1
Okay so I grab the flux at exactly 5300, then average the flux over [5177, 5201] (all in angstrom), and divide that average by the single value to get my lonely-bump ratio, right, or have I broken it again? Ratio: 0.72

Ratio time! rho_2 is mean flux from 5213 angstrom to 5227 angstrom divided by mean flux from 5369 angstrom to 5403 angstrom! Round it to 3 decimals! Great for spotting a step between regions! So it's 0.823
